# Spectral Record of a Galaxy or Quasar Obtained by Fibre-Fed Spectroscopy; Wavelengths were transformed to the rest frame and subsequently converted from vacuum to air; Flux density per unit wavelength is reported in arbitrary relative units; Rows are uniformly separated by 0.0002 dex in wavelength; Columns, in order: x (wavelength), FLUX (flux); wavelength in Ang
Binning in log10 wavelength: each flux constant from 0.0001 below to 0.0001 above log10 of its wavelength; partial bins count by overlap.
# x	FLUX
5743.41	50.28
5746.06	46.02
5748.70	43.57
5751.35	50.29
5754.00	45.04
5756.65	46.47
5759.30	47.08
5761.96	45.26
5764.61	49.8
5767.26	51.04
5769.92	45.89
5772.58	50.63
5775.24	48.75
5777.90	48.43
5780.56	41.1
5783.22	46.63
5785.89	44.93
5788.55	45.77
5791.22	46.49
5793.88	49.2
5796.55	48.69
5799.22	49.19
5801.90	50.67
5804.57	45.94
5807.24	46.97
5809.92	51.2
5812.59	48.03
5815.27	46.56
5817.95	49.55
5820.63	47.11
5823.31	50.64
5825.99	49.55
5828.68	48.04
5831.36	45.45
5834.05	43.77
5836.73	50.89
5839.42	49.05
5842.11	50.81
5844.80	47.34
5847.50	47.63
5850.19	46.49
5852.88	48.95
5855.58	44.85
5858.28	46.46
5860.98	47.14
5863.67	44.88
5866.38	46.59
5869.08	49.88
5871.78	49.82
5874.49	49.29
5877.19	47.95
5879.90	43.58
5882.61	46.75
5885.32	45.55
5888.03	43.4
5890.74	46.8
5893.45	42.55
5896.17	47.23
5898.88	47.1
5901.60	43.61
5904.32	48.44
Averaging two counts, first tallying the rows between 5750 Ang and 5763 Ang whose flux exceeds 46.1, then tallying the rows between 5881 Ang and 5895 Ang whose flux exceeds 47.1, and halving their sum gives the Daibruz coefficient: 1.50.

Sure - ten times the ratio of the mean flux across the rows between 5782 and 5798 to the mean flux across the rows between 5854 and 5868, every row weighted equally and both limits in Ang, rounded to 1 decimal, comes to 10.2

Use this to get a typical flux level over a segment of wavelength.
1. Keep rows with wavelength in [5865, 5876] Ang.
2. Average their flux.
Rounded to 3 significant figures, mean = 48.9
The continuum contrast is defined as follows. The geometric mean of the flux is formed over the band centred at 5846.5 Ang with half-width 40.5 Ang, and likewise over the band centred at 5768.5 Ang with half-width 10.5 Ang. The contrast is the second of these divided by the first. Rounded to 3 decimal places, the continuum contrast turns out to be 1.014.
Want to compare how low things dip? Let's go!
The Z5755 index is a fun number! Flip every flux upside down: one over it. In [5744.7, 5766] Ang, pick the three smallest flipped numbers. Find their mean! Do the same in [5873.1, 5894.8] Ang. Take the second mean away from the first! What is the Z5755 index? -0.0004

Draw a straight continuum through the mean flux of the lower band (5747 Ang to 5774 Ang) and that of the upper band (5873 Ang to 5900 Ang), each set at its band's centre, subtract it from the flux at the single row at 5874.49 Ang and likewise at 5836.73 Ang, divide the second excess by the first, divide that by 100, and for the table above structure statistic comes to 0.014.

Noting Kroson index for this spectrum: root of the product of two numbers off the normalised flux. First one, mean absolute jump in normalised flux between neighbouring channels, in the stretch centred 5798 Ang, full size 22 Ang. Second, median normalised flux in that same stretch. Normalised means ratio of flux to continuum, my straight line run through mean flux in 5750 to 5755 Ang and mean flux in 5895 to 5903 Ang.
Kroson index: 0.190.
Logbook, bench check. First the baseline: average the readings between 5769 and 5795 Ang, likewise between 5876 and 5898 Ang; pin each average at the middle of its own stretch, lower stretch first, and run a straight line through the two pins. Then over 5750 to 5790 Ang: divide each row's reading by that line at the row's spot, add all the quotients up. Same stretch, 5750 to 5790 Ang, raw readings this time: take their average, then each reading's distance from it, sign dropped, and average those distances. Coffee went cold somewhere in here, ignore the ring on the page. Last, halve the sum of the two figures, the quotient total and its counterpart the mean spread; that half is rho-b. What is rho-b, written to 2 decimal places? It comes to 8.61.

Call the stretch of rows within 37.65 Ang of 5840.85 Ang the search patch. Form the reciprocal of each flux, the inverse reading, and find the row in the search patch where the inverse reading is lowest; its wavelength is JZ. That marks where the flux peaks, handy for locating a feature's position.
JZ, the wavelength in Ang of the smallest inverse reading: 5809.92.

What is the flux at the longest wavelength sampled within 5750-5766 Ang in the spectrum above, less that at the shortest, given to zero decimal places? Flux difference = 0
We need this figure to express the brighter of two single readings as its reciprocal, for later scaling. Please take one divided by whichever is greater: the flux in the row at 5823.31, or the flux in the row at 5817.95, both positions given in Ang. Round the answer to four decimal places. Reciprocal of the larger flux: 0.0197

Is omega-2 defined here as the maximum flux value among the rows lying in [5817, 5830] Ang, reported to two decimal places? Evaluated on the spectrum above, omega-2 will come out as 50.64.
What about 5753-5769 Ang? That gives 51.04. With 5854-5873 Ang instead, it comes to 49.88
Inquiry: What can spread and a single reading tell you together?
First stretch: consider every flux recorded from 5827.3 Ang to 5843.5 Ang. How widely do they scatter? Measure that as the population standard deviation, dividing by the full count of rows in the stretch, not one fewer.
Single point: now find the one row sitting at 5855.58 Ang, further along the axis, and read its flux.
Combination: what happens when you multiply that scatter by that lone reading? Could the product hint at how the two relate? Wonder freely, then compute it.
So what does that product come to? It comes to 118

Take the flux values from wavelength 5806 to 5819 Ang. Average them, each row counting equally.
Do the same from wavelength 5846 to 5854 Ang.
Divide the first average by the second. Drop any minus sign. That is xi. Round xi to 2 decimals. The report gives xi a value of 1.02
